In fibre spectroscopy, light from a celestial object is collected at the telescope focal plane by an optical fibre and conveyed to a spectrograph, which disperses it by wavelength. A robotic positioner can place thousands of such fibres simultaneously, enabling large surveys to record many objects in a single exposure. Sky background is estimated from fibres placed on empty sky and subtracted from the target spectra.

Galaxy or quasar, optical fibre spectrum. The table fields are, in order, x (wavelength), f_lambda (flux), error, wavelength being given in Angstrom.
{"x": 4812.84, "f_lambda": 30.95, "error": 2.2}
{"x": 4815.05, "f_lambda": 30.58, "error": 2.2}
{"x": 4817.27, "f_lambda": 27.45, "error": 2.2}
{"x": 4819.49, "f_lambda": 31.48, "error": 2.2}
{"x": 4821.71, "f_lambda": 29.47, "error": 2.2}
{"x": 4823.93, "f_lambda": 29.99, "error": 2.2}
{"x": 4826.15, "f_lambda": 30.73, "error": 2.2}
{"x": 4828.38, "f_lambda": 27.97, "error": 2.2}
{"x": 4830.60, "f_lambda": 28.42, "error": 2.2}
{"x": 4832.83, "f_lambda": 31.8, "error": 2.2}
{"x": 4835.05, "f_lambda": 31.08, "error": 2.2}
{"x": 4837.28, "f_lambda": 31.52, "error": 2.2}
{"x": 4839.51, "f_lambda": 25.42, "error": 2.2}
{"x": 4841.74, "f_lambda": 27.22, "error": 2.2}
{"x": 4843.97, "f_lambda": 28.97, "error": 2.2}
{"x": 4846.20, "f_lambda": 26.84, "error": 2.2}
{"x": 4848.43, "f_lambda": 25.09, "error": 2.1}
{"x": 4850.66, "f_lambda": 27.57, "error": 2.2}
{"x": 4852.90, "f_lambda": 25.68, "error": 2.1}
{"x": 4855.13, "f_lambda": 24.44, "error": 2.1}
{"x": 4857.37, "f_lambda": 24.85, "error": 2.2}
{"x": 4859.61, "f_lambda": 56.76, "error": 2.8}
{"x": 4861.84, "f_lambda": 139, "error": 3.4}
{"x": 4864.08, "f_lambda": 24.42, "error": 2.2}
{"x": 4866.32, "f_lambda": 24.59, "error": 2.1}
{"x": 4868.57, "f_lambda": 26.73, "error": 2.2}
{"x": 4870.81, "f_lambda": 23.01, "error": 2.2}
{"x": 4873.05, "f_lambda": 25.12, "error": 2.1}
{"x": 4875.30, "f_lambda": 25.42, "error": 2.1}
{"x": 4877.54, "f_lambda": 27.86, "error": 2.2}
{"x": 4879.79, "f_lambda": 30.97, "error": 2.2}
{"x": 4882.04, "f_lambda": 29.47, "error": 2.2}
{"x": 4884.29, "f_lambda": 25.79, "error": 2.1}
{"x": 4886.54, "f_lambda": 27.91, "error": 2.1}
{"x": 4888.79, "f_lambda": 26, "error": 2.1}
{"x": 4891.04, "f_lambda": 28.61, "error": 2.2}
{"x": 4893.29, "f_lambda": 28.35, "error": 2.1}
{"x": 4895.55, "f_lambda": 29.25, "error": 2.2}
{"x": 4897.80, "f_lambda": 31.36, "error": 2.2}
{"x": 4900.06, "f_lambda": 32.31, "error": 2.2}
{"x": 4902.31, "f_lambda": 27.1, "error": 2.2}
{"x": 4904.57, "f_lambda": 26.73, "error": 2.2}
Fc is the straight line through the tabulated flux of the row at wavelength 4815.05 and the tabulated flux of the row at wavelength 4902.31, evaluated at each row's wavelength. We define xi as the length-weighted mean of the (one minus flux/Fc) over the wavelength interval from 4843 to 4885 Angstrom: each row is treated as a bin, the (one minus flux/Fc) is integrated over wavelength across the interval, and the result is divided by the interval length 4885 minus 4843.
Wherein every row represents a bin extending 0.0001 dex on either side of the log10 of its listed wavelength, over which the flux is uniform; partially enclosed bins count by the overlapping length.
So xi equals -0.18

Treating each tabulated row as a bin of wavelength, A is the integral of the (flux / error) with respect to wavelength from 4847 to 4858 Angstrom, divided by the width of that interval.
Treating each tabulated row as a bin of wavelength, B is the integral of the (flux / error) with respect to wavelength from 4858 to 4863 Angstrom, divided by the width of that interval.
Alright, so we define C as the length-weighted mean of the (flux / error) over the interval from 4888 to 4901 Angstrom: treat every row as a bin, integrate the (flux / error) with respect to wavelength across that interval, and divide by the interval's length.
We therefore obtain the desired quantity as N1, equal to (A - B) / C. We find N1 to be -1.23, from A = 12.0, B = 28.6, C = 13.5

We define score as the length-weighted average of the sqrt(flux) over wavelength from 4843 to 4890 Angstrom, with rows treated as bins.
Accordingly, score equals 5.56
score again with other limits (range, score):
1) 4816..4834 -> 5.45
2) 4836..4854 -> 5.22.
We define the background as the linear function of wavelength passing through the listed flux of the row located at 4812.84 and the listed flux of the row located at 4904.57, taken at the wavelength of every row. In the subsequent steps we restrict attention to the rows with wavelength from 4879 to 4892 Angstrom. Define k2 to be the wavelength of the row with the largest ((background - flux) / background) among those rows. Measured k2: 4884.29 Angstrom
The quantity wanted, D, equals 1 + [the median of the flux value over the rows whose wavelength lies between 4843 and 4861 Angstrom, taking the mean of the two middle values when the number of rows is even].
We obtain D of 27.3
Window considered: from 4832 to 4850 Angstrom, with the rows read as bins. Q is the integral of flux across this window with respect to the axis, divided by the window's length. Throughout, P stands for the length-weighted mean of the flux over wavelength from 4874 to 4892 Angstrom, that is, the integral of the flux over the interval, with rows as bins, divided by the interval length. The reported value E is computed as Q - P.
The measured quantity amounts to 1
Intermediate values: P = 28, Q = 28.43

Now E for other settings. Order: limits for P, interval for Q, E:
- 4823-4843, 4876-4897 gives -1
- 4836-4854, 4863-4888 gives -1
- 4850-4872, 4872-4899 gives -12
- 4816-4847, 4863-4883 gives -3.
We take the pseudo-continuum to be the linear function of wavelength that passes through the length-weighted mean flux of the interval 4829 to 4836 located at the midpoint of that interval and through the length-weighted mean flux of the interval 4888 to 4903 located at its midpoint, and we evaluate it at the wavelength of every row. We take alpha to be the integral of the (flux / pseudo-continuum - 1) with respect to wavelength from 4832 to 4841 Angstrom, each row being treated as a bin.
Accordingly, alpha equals -0.1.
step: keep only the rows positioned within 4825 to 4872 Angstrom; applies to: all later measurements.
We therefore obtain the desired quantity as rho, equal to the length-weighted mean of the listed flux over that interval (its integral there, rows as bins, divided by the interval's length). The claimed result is 34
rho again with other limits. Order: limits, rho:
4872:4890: 27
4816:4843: 29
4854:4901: 34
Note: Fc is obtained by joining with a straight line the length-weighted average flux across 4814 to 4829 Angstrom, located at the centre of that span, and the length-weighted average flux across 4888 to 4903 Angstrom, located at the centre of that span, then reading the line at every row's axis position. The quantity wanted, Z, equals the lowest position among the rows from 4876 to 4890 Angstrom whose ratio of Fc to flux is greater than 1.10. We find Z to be 4884.29 Angstrom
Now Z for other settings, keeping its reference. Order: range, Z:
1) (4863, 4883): 4864.08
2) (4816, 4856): 4839.51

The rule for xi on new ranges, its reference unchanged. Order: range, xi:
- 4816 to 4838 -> 0.00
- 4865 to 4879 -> 0.10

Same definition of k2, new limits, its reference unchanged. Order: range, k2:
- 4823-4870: 4855.13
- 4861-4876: 4870.81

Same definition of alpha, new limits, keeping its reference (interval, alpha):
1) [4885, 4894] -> -0.5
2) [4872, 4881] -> -0.6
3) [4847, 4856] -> -1.3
